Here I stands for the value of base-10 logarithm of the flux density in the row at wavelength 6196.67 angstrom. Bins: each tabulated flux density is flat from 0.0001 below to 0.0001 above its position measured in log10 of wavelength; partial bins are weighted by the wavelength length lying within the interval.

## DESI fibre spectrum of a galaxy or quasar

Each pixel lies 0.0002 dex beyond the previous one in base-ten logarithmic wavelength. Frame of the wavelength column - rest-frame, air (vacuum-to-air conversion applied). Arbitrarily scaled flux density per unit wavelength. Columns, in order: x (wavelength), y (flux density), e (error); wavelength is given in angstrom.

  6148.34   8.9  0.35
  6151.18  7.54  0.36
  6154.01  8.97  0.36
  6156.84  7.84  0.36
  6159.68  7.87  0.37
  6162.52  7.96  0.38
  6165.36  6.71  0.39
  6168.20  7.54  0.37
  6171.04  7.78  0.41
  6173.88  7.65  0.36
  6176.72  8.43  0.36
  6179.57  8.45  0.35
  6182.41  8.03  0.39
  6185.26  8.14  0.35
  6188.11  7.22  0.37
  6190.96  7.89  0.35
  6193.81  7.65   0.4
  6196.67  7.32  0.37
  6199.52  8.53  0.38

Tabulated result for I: 0.86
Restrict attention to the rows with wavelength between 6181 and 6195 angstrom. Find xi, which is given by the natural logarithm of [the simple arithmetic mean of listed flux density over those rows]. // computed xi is 2.05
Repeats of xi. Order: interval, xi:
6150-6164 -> 2.08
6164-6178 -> 2.03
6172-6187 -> 2.10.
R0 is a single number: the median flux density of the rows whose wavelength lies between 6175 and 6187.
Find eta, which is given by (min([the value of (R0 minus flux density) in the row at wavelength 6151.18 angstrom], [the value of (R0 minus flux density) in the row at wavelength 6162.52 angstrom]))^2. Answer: 0.106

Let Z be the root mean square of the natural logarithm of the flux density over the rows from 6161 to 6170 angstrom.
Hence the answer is 2.00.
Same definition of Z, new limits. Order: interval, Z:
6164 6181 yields 2.05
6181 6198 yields 2.04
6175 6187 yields 2.11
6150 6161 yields 2.09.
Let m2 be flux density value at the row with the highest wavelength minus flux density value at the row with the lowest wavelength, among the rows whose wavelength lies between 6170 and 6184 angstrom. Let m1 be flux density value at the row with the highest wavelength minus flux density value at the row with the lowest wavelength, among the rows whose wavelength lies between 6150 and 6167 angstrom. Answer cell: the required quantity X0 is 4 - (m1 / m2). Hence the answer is 7.3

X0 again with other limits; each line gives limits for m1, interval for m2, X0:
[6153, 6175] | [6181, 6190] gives 2.4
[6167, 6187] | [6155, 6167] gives 4.5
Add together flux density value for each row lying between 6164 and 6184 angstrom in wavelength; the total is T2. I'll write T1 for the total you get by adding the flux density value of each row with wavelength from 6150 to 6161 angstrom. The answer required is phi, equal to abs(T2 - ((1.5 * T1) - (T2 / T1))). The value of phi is 8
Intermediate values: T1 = 32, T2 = 55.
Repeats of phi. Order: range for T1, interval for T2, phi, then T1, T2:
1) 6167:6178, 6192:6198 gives 32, 31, 15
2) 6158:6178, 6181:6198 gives 34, 54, 46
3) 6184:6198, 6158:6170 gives 26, 38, 30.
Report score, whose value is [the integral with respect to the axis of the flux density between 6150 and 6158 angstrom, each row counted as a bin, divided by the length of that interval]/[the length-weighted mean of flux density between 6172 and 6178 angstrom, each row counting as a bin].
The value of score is 1.02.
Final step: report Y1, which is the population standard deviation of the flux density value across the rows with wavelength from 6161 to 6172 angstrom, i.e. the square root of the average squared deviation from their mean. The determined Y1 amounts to 0.48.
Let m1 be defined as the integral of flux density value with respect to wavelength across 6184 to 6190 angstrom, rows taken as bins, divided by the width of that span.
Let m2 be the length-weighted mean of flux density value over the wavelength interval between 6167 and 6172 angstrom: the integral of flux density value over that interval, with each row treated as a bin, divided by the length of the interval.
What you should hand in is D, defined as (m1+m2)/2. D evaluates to 7.67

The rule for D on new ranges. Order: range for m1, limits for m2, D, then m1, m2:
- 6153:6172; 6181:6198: 7.75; 7.78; 7.7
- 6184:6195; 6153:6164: 7.92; 7.72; 8.1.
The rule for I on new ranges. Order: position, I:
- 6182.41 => 0.90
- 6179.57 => 0.93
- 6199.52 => 0.93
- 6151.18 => 0.88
